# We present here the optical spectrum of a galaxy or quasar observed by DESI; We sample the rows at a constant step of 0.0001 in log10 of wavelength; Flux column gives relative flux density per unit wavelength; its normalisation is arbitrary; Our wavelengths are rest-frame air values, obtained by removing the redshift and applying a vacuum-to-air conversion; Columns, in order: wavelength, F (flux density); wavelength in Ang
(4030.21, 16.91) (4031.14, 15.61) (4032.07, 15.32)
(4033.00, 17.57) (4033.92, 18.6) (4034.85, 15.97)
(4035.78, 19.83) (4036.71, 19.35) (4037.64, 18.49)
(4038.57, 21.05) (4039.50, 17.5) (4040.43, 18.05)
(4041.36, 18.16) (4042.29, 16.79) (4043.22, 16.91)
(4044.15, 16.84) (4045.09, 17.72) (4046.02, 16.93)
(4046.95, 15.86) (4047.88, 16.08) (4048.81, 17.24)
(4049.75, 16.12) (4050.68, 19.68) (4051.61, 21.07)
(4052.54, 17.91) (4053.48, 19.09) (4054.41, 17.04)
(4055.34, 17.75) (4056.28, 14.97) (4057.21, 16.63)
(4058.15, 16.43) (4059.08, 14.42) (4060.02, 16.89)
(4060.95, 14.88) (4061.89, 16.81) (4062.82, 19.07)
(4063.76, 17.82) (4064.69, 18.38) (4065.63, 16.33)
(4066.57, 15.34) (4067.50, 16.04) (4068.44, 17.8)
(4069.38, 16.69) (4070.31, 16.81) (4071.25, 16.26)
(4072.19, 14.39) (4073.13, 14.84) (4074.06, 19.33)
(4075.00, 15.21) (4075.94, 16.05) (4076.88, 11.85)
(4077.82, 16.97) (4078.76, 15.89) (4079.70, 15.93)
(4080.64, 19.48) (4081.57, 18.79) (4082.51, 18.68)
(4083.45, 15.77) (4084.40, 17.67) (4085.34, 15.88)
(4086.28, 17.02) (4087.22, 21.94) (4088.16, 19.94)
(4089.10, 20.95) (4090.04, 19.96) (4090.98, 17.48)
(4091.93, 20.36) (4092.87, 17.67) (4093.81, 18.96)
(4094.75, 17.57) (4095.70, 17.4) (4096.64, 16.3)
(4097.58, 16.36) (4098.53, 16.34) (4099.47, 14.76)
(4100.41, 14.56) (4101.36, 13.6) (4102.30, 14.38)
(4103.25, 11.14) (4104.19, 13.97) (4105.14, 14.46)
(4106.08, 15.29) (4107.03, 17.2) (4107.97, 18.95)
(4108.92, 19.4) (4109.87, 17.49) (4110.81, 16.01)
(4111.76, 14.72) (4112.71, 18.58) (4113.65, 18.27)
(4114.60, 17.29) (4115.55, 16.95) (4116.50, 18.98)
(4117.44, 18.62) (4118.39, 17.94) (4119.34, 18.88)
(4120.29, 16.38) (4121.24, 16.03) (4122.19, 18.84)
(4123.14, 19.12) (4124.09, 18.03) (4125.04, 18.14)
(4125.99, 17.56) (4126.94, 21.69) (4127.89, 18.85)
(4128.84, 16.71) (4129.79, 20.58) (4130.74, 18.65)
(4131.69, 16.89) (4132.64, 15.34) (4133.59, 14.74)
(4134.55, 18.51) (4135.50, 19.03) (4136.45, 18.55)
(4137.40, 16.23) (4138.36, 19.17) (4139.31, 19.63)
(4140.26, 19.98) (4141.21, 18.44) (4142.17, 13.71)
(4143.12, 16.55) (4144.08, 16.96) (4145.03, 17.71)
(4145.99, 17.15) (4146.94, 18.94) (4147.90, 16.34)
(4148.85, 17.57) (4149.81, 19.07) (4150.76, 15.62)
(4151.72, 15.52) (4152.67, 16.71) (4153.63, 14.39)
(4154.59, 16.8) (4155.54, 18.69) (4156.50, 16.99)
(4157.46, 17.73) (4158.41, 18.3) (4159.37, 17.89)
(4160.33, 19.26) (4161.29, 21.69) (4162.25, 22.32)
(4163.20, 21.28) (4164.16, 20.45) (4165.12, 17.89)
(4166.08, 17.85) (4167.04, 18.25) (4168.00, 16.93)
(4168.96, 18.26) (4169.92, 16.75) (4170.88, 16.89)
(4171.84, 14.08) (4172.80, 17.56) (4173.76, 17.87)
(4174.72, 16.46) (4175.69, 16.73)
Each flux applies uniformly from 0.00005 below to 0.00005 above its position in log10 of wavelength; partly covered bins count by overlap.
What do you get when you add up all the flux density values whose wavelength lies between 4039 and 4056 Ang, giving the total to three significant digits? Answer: 317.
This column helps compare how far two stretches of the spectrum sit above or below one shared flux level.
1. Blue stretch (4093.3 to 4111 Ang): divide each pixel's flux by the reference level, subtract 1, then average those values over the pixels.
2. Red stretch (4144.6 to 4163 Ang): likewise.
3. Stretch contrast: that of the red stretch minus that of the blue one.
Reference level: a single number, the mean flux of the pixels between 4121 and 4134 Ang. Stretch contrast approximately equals 0.10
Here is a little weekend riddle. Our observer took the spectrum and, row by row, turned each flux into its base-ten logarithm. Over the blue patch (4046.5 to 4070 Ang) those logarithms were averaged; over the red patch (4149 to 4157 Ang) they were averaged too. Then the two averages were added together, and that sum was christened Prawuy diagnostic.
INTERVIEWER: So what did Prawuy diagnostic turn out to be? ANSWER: 2.45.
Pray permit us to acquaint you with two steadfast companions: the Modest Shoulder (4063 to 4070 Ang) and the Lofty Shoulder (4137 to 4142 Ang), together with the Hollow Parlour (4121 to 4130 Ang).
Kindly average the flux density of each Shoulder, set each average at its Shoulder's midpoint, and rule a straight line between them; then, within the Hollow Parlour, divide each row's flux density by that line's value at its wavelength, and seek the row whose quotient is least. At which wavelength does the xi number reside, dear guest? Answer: 4121.24 Ang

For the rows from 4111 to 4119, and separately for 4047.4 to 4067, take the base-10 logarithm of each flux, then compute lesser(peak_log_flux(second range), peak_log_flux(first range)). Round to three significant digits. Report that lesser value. 1.28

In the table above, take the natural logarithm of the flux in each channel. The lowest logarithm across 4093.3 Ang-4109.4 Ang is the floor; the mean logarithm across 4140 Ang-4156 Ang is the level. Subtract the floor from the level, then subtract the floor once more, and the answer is -1.99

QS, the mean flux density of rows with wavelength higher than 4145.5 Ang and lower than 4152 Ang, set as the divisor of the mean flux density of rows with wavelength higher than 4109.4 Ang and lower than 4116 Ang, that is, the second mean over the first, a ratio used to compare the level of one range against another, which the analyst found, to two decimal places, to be 0.99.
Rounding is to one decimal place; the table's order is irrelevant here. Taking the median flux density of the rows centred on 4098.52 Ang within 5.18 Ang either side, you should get 16.3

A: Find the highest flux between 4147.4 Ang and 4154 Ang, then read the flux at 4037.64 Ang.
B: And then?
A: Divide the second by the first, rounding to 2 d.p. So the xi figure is 0.97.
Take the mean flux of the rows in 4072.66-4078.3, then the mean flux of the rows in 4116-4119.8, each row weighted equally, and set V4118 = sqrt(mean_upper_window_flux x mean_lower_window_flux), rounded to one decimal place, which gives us 17.1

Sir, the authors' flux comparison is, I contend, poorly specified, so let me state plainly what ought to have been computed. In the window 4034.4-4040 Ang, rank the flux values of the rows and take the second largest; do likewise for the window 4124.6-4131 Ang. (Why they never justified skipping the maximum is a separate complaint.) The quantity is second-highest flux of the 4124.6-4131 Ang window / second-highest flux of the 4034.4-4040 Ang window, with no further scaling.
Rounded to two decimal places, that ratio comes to 1.04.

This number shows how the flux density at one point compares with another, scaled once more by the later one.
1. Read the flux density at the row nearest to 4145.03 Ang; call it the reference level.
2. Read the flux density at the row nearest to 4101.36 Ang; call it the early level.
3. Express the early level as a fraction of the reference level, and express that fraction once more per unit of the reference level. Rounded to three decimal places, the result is 0.043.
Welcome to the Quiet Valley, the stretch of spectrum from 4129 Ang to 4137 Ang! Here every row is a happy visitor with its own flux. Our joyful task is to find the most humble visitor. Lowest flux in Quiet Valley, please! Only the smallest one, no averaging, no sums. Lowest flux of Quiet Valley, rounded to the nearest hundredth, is 14.74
